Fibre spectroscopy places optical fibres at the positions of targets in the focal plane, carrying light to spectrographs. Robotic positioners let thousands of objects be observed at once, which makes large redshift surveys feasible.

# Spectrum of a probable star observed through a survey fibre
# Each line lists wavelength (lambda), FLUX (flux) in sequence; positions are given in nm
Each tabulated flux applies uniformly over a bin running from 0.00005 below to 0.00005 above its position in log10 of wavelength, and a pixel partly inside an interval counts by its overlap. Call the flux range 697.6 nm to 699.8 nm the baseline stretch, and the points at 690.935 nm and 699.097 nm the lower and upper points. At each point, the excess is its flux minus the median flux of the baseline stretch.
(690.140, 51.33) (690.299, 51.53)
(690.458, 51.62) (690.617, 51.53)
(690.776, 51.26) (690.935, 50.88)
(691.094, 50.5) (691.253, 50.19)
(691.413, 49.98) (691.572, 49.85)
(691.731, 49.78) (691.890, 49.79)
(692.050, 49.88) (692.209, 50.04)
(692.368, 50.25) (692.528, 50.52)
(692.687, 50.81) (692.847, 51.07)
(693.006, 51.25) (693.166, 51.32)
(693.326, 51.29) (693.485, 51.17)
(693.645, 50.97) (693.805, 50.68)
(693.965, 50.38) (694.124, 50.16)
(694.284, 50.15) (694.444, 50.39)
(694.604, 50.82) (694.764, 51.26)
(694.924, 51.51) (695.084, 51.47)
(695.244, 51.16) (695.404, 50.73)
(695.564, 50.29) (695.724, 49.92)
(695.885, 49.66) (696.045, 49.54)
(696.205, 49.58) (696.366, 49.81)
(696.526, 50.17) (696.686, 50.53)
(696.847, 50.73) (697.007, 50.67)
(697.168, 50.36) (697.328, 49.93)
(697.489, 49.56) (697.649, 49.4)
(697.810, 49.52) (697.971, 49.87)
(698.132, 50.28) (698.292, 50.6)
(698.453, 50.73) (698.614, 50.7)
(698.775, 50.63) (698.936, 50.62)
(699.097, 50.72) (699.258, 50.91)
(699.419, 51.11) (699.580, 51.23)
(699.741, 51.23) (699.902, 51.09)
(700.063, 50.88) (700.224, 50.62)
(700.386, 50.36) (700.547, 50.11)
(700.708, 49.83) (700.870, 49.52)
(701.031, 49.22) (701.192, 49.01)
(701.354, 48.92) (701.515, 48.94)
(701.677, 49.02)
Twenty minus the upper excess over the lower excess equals 19.7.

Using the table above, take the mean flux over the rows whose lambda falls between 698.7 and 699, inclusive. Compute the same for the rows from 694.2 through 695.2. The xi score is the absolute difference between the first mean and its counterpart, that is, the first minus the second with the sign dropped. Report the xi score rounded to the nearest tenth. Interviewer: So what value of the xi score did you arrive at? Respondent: 0.3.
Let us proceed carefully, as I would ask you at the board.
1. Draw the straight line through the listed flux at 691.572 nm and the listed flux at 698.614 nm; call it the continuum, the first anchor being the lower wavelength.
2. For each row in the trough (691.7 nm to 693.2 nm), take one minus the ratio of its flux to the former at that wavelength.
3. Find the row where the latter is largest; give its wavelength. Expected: 691.890 nm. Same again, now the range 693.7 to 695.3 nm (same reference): 694.284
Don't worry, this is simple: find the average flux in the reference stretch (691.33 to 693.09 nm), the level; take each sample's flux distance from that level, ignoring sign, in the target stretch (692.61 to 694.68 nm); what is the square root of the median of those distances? 0.73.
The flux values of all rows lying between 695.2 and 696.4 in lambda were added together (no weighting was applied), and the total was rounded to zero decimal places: 401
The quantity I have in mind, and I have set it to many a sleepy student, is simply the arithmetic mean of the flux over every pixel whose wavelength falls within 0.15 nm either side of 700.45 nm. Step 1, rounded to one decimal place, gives 50.2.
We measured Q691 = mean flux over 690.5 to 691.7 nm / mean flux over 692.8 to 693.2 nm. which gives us 0.99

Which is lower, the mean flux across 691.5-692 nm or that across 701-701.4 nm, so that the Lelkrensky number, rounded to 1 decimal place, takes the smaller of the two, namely 49.0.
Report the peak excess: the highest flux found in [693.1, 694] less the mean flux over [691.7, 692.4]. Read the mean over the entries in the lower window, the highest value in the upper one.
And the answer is 1.4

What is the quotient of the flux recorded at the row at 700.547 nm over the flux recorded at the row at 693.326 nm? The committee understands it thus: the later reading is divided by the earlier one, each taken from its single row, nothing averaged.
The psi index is 0.98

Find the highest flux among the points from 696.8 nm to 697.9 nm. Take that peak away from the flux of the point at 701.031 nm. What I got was -1.5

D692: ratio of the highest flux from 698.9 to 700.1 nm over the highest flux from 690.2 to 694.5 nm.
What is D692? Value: 0.99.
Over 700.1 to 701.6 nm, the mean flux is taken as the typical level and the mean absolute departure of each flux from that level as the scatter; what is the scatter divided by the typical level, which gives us 0.011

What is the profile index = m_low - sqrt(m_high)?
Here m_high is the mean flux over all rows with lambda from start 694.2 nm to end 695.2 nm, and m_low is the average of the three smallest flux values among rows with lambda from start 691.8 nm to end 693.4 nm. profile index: 42.8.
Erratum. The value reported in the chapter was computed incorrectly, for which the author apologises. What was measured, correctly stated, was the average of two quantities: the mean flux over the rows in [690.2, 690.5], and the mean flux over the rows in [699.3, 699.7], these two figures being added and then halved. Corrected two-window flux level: 51.4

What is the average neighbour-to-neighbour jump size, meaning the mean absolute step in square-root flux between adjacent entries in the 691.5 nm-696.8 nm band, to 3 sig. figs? 0.0156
